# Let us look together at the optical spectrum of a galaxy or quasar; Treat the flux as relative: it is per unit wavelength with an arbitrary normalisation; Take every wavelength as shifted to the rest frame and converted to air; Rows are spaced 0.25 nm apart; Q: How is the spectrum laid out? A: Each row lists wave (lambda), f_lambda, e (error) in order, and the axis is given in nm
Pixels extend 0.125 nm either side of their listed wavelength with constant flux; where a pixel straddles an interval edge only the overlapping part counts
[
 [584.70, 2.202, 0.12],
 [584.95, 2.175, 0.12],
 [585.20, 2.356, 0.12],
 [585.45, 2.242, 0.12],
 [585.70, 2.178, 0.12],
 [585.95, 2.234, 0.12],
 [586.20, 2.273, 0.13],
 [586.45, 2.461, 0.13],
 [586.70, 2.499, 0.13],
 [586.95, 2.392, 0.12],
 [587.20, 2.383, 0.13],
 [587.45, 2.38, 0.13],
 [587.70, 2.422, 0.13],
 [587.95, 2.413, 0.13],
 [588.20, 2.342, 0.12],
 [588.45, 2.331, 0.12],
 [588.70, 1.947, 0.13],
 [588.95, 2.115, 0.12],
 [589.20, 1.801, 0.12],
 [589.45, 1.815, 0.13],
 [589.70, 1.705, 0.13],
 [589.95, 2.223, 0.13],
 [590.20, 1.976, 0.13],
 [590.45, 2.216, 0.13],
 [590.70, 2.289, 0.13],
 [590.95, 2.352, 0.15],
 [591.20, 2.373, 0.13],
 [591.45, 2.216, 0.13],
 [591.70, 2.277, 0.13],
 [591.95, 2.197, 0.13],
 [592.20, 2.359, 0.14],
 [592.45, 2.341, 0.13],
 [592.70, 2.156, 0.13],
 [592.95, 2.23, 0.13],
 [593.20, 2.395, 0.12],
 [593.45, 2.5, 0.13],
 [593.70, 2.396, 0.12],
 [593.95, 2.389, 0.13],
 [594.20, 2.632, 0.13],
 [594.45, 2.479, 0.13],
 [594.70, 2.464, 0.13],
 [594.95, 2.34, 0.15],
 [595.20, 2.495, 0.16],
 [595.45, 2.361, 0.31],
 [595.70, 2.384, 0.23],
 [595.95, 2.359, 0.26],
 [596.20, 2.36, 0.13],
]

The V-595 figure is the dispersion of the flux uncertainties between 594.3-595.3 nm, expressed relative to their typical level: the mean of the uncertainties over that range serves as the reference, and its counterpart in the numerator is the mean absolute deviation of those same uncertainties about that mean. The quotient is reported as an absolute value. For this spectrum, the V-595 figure 0.088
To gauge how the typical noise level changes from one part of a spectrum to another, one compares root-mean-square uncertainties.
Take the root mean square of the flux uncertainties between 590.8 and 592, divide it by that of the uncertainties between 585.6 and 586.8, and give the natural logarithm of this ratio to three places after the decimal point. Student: 0.063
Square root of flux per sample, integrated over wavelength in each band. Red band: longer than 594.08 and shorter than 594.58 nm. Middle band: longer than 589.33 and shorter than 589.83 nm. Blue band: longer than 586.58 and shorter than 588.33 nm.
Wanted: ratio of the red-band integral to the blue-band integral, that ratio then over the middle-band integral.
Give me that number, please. 0.44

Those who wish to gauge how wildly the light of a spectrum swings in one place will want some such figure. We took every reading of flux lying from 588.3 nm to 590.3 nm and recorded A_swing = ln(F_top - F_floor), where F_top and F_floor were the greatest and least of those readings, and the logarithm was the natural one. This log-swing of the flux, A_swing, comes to -0.47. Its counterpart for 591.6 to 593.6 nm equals -1.07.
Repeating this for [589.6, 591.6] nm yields -0.40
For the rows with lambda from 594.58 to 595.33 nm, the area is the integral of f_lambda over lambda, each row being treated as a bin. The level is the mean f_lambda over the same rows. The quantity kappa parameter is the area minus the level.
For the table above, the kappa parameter -0.61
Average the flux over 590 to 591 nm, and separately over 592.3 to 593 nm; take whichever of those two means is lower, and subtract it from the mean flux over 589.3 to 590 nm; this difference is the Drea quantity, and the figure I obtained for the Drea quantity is -0.3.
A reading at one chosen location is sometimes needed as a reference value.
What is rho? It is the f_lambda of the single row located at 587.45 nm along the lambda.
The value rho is 2.38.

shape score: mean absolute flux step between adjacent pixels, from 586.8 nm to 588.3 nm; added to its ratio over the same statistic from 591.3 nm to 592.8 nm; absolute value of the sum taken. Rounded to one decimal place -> 0.3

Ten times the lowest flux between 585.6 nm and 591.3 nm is 17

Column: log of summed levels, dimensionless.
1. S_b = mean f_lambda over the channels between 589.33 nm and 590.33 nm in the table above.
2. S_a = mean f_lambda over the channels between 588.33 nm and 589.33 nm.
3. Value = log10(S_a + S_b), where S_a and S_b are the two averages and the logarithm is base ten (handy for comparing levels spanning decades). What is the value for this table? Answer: 0.600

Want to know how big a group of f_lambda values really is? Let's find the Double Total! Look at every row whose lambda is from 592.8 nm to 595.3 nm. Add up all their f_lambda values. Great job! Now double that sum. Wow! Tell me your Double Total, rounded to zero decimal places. 49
